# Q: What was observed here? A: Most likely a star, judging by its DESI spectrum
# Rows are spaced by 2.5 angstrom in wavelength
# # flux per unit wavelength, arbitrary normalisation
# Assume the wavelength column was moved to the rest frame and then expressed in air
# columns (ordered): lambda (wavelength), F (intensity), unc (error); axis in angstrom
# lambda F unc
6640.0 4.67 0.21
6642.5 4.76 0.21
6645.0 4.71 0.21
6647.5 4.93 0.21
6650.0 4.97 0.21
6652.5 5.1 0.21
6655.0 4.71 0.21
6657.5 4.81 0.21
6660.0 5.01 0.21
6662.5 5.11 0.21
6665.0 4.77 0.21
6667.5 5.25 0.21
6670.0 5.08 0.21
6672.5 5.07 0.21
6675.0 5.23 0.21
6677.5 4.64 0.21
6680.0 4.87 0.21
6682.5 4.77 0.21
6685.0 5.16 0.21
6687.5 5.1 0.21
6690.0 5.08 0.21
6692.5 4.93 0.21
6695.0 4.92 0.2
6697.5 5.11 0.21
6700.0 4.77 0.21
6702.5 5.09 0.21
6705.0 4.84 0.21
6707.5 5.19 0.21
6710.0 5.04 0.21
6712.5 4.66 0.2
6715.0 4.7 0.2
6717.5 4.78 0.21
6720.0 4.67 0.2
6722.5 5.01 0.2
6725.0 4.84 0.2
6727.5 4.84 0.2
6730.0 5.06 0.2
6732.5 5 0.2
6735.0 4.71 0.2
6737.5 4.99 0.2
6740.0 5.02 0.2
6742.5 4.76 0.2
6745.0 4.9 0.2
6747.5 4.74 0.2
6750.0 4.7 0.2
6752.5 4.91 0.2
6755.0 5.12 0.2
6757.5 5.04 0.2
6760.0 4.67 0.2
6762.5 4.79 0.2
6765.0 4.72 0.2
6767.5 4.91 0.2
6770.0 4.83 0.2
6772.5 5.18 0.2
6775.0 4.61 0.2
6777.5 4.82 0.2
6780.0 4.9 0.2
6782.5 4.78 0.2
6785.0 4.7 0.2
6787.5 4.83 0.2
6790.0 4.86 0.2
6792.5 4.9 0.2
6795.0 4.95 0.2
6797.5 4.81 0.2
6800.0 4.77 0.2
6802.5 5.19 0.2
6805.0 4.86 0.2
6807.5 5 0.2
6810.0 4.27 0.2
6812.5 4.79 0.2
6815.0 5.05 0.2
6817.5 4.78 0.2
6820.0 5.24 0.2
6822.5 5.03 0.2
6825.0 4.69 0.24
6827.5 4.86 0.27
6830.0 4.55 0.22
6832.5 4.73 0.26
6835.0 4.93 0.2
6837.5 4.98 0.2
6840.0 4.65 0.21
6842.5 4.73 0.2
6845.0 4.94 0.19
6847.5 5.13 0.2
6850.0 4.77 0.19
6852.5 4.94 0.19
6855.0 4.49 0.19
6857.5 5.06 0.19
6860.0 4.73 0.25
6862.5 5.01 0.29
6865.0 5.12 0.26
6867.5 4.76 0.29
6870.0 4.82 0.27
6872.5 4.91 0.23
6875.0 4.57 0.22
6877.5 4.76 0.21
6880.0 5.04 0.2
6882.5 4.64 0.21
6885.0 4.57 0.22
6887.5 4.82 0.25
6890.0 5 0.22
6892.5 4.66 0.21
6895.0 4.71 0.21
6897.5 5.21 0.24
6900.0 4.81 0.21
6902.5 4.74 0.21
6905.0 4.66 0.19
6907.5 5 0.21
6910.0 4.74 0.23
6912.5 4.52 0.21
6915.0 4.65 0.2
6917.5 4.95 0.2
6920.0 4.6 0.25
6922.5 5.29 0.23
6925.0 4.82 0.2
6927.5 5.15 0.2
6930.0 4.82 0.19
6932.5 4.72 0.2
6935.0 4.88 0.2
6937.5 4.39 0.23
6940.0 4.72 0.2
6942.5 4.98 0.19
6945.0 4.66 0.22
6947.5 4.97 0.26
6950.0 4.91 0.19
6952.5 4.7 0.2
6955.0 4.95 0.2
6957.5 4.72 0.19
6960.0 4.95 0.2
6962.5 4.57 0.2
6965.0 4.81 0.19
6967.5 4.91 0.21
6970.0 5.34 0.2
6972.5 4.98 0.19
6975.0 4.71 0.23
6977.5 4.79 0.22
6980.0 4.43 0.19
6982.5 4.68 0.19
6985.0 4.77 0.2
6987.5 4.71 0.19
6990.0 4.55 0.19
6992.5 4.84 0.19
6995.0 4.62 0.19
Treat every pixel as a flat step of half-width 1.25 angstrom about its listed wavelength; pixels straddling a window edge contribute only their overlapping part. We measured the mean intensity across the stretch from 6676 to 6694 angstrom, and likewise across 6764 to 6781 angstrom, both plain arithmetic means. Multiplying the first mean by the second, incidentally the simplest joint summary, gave 24.0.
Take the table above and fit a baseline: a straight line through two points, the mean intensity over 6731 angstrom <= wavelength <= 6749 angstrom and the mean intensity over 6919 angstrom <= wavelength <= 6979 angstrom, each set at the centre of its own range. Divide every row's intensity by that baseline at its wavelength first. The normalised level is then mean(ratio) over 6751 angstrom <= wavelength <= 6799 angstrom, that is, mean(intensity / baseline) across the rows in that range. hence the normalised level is 1.00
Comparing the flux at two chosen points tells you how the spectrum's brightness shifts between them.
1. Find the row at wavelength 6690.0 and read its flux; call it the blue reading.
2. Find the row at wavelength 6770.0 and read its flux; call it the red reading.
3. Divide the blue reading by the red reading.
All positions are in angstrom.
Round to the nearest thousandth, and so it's 1.052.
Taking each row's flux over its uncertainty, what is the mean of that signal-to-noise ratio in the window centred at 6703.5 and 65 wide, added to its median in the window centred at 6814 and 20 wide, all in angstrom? 48.6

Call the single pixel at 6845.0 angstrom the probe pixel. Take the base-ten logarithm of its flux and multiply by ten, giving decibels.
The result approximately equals 6.94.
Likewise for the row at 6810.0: 6.30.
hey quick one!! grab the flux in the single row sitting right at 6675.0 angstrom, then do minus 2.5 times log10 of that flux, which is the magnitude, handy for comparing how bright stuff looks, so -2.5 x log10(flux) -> -1.80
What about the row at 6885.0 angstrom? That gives -1.65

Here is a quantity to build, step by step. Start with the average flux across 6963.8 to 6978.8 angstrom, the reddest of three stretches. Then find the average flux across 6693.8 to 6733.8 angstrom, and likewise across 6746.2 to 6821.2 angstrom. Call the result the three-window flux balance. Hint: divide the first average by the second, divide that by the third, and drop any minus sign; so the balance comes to 0.2065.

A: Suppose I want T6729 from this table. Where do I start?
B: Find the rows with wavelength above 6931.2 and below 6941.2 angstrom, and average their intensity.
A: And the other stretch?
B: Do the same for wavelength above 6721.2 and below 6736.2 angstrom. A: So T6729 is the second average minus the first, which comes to 0.23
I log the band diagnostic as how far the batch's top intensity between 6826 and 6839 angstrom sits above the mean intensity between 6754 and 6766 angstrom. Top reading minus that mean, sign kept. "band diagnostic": 0.11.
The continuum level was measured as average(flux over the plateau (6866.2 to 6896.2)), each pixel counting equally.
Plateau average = 4.77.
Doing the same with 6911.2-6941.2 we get 4.79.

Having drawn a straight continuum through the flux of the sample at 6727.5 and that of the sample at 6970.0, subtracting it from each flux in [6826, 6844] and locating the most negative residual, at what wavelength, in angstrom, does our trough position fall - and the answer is 6830.0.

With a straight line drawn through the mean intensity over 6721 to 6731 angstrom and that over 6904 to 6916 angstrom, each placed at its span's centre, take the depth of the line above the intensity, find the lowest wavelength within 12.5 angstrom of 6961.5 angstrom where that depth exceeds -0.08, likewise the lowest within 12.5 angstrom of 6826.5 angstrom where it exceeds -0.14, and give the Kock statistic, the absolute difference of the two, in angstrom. 135.0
